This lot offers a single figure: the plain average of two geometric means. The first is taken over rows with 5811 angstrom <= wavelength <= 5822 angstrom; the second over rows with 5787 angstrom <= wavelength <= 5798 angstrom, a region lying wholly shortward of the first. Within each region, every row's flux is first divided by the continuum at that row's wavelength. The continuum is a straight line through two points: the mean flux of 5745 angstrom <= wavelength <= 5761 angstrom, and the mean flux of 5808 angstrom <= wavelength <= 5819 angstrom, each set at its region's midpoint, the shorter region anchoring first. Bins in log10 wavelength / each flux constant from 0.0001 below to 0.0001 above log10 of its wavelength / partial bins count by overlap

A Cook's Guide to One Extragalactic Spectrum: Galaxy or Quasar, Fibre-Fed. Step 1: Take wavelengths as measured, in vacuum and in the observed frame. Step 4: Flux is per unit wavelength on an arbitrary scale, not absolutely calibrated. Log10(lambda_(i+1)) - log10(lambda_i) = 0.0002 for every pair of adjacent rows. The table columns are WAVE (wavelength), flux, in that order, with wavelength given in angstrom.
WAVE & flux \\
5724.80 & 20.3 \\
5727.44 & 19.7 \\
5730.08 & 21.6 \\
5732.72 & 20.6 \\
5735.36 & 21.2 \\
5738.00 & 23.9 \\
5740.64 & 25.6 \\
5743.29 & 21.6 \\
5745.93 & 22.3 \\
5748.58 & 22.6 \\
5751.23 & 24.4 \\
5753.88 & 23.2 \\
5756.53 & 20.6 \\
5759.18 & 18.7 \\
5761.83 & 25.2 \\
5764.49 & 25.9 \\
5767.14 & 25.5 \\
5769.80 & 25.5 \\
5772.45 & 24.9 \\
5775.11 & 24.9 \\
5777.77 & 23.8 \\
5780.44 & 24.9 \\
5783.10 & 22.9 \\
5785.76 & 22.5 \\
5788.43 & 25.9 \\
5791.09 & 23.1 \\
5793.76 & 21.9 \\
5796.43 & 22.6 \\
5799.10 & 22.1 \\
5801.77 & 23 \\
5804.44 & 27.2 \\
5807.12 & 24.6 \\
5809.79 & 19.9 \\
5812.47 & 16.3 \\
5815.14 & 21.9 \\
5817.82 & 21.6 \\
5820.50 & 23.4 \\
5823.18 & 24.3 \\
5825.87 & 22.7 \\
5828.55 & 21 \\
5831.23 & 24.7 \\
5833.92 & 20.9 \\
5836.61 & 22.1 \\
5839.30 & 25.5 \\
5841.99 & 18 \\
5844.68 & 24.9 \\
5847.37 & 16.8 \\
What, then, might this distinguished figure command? 1.08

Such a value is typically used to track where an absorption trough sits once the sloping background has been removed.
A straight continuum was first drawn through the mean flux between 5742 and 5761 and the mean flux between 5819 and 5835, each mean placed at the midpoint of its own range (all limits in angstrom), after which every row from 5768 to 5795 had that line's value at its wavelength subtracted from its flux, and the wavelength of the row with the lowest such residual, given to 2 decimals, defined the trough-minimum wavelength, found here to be 5793.76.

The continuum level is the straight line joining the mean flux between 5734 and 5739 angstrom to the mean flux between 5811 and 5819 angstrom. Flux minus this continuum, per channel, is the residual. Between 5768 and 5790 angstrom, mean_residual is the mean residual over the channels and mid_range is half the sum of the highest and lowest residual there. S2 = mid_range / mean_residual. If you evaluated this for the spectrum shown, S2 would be 1.0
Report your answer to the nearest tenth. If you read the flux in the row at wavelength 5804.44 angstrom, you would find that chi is 27.2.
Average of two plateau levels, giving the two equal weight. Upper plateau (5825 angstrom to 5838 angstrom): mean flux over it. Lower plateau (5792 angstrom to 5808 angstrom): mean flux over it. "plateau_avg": 22.9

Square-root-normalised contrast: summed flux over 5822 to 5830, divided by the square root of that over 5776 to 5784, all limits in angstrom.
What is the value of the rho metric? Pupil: 8.04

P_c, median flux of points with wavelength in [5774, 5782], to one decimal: 24.9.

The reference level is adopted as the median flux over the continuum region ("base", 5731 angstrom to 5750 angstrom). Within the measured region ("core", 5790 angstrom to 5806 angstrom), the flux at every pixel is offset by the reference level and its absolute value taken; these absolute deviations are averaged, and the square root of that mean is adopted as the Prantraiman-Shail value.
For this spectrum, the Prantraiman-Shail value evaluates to 1.1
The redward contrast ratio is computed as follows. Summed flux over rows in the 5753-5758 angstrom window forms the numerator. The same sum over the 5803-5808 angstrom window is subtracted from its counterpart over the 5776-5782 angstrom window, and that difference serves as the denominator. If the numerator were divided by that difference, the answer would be -14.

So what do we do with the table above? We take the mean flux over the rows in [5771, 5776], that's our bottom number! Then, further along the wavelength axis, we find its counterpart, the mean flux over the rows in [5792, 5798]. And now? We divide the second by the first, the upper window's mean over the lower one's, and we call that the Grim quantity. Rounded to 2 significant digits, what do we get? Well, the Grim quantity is 0.89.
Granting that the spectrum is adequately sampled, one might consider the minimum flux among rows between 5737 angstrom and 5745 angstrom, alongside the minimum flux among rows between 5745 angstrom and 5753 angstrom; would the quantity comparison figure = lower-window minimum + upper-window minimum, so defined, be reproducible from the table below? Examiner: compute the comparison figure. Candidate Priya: 43.9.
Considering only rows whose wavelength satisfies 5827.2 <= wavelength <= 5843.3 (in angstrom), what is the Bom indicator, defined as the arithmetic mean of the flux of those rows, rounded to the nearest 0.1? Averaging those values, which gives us 22.0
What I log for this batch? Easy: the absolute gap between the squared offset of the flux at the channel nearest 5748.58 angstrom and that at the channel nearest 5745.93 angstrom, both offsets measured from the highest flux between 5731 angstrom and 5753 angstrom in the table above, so 2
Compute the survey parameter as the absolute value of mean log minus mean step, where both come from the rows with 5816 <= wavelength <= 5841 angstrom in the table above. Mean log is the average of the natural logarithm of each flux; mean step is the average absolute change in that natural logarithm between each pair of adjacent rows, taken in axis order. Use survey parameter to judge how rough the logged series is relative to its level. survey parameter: 3.03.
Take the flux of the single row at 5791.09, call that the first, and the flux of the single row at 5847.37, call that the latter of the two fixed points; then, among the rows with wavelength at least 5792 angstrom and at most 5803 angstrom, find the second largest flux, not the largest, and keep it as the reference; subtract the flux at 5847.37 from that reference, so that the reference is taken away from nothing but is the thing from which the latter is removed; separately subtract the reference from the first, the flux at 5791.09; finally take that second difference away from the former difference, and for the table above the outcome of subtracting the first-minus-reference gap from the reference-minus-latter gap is 5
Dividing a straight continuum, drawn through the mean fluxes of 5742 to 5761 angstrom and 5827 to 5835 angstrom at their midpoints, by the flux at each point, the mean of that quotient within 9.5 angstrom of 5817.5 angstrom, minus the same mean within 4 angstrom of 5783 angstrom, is 0.11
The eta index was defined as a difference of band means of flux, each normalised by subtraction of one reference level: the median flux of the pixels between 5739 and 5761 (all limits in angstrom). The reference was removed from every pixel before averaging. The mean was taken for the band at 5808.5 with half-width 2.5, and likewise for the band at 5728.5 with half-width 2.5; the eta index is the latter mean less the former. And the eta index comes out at -1.6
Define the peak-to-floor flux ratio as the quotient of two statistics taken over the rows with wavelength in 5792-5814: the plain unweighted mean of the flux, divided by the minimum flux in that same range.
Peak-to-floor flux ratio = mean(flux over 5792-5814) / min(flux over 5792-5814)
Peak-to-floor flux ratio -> 1.36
